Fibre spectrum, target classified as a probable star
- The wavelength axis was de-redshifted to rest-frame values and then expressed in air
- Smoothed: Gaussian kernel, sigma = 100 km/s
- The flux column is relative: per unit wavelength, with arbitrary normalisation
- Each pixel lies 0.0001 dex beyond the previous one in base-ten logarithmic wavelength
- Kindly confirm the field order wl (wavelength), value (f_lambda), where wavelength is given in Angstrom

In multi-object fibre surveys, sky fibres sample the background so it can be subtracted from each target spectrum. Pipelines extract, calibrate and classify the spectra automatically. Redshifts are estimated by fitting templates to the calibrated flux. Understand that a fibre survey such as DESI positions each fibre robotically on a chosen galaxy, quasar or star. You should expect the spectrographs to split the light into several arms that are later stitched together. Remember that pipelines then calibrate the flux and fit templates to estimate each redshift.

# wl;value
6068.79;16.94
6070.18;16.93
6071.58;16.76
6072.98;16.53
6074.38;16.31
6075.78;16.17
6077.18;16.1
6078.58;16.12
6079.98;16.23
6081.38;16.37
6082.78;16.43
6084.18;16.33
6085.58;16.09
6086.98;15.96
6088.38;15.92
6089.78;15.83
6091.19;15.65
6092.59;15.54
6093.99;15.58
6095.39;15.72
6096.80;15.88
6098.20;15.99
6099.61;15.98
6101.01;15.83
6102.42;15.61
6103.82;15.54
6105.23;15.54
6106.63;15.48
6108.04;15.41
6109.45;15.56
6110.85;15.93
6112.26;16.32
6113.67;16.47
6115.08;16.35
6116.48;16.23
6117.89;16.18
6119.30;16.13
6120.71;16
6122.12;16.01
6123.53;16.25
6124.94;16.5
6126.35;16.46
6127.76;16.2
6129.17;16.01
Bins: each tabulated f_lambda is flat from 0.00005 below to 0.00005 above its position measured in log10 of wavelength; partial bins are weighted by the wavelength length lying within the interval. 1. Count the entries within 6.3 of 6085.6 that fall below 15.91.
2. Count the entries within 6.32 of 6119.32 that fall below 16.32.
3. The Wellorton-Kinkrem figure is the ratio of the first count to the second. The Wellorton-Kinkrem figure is 0.33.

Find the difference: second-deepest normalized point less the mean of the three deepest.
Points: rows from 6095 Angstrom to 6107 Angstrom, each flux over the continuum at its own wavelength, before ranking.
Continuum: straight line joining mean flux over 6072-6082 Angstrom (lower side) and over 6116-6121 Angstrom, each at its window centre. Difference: 0.0010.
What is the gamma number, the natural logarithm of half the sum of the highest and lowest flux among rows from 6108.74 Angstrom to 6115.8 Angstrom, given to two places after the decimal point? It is 2.77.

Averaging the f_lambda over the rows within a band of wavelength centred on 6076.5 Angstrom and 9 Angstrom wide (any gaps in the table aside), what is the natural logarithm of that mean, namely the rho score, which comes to 2.788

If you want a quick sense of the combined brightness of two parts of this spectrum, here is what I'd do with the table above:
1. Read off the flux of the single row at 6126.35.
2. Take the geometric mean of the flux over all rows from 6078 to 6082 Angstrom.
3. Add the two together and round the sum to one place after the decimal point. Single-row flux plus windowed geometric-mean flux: 32.7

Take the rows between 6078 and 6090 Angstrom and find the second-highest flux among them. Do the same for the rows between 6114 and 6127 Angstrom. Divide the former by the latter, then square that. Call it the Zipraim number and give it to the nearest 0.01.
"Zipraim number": 0.99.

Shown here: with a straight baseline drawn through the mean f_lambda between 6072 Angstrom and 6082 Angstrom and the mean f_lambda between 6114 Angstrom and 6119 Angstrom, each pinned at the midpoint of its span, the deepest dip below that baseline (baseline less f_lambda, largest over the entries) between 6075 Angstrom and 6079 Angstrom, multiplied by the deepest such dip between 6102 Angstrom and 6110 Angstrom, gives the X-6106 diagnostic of 0.14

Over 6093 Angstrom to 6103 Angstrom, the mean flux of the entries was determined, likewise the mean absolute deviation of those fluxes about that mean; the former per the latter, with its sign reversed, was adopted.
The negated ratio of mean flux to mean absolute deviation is -114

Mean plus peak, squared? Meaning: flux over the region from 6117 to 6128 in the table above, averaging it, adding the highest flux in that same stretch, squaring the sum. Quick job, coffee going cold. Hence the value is 1070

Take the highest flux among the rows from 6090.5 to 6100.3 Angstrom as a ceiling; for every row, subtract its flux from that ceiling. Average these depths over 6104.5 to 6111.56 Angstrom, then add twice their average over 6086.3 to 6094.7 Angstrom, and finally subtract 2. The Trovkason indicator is -1.1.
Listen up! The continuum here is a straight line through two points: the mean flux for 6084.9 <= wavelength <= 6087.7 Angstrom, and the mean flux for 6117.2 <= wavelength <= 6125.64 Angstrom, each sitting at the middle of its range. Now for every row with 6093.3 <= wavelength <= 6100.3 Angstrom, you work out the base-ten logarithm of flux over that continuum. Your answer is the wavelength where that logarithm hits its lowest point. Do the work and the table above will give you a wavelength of 6093.99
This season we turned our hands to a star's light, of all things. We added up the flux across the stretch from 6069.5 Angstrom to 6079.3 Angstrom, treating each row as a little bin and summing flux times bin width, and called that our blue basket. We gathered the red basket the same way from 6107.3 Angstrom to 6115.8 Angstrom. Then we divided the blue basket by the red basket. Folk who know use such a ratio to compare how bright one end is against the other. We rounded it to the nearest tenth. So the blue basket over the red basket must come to 1.2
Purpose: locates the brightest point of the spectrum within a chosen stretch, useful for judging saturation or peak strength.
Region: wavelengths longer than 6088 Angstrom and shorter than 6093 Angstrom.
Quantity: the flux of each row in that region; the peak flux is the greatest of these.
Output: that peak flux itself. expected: 15.92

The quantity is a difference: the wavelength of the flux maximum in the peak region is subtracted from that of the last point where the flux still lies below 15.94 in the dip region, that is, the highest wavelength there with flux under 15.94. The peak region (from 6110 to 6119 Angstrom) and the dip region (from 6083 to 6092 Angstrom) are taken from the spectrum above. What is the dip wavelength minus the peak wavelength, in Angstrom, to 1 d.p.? -22.5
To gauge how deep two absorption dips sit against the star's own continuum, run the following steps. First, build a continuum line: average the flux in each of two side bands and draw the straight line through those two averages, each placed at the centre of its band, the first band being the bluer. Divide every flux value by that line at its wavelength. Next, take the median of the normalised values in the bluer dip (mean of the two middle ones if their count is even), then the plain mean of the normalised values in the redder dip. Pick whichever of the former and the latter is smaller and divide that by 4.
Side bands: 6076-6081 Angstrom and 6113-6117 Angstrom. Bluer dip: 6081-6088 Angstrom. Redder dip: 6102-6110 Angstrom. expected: 0.238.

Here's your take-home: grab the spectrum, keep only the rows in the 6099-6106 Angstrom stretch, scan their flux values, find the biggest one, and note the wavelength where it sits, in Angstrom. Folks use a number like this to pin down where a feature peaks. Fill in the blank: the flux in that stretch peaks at 6099.61 Angstrom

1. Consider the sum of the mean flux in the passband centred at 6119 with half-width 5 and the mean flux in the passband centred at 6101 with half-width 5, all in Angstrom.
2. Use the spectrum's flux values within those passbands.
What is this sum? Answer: 31.9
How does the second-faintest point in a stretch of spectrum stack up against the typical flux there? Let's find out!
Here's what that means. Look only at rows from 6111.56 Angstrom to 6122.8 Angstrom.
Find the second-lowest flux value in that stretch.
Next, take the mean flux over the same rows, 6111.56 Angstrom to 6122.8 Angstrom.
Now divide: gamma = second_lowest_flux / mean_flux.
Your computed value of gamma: 0.988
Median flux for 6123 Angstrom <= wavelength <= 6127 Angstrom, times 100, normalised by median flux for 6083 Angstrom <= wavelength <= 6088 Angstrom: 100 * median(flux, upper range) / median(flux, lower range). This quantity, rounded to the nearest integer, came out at 102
